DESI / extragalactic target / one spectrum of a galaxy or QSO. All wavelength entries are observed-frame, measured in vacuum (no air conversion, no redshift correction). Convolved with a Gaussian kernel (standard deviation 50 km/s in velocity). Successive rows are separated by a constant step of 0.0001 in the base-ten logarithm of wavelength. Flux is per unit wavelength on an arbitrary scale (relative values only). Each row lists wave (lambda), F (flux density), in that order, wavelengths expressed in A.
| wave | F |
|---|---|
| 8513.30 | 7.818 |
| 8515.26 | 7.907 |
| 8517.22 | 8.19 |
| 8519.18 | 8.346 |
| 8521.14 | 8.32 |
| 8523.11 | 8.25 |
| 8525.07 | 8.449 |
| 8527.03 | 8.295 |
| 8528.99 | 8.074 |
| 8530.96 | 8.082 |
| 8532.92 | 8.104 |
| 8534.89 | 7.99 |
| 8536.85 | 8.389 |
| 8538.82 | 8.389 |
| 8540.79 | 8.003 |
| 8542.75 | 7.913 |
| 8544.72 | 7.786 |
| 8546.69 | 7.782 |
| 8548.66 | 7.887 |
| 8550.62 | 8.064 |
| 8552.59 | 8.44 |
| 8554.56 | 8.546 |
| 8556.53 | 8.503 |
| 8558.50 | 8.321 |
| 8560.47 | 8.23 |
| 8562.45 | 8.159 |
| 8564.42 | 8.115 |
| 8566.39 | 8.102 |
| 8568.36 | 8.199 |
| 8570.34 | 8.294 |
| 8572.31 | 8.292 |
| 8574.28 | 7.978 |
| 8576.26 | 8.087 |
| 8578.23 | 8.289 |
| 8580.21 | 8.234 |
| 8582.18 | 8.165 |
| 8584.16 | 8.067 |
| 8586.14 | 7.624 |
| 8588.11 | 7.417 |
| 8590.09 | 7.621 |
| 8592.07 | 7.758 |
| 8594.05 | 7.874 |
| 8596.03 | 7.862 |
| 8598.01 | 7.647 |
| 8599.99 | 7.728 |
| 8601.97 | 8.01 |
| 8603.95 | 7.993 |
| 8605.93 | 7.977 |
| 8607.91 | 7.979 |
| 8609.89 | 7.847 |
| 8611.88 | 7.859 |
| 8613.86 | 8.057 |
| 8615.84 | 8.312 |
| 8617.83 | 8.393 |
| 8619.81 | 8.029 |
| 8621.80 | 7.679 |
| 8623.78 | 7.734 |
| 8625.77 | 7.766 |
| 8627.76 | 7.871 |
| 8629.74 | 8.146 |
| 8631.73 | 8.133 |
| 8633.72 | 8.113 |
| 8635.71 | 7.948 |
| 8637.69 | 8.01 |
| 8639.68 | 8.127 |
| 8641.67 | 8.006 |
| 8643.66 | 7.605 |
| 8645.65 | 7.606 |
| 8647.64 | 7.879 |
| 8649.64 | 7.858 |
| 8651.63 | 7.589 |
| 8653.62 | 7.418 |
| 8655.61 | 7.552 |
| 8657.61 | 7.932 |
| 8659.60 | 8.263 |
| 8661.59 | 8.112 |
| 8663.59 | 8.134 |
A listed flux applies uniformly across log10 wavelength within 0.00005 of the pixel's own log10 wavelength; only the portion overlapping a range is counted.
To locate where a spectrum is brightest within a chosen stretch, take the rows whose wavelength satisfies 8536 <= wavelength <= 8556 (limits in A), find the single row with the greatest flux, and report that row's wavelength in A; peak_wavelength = 8554.56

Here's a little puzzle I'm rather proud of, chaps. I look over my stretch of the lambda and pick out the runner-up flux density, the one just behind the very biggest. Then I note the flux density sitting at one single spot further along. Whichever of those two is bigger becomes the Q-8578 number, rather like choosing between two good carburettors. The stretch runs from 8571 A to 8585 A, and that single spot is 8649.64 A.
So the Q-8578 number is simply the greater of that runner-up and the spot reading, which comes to 8.3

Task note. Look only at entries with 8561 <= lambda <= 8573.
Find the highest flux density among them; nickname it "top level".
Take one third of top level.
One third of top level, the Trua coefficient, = 2.76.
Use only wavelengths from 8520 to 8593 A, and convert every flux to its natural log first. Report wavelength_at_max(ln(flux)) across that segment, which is 8554.56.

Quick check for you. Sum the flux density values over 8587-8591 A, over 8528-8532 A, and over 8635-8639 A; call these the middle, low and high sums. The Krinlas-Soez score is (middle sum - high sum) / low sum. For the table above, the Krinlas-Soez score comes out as -0.06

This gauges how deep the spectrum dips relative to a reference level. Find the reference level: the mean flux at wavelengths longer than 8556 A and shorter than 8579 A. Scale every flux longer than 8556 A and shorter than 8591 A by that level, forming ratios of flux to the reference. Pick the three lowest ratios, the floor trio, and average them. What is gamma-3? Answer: 0.920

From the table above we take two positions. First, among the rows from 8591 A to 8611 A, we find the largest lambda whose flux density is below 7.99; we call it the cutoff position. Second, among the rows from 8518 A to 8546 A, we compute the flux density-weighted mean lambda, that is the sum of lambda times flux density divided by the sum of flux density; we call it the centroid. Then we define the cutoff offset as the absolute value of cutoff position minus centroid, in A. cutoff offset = 78.1 A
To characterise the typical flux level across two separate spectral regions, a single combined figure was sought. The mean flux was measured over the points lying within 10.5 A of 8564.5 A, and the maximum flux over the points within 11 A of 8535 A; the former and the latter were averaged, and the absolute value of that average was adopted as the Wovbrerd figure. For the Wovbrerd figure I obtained 8.35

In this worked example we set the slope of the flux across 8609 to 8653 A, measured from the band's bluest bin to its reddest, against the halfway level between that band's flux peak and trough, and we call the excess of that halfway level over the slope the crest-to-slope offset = 8.00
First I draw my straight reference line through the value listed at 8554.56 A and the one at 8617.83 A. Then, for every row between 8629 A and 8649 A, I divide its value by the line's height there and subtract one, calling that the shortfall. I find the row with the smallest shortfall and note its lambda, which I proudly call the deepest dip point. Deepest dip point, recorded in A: 8643.66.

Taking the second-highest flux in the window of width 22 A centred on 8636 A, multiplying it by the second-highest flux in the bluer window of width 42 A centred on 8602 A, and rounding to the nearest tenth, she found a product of 67.6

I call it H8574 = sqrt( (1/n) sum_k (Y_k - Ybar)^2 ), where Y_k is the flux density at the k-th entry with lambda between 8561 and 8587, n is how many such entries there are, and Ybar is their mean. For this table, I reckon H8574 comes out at 0.171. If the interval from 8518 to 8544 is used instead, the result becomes 0.172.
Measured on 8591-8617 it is 0.163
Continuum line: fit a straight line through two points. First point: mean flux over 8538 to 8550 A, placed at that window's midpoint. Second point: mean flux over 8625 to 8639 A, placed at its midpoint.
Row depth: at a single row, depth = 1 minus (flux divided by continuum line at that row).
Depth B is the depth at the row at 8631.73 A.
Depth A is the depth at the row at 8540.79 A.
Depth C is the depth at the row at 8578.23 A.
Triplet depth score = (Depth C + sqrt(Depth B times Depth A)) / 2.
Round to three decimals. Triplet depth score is -0.015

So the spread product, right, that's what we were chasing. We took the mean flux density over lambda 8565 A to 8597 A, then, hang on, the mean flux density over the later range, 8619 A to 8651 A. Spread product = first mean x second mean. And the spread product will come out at 63.2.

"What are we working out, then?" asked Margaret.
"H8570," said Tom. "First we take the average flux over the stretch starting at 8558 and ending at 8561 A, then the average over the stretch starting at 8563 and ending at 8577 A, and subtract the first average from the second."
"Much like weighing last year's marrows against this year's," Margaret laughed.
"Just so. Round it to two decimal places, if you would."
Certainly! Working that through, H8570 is -0.12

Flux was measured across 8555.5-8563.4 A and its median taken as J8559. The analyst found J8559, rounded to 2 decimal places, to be 8.28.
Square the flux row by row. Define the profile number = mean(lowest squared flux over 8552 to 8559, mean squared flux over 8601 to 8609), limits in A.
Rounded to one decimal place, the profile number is 66.5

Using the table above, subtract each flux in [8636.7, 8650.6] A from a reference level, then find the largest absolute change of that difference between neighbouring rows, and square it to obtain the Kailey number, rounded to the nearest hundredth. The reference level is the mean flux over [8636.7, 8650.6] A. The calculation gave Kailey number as 0.16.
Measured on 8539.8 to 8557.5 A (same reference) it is 0.14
